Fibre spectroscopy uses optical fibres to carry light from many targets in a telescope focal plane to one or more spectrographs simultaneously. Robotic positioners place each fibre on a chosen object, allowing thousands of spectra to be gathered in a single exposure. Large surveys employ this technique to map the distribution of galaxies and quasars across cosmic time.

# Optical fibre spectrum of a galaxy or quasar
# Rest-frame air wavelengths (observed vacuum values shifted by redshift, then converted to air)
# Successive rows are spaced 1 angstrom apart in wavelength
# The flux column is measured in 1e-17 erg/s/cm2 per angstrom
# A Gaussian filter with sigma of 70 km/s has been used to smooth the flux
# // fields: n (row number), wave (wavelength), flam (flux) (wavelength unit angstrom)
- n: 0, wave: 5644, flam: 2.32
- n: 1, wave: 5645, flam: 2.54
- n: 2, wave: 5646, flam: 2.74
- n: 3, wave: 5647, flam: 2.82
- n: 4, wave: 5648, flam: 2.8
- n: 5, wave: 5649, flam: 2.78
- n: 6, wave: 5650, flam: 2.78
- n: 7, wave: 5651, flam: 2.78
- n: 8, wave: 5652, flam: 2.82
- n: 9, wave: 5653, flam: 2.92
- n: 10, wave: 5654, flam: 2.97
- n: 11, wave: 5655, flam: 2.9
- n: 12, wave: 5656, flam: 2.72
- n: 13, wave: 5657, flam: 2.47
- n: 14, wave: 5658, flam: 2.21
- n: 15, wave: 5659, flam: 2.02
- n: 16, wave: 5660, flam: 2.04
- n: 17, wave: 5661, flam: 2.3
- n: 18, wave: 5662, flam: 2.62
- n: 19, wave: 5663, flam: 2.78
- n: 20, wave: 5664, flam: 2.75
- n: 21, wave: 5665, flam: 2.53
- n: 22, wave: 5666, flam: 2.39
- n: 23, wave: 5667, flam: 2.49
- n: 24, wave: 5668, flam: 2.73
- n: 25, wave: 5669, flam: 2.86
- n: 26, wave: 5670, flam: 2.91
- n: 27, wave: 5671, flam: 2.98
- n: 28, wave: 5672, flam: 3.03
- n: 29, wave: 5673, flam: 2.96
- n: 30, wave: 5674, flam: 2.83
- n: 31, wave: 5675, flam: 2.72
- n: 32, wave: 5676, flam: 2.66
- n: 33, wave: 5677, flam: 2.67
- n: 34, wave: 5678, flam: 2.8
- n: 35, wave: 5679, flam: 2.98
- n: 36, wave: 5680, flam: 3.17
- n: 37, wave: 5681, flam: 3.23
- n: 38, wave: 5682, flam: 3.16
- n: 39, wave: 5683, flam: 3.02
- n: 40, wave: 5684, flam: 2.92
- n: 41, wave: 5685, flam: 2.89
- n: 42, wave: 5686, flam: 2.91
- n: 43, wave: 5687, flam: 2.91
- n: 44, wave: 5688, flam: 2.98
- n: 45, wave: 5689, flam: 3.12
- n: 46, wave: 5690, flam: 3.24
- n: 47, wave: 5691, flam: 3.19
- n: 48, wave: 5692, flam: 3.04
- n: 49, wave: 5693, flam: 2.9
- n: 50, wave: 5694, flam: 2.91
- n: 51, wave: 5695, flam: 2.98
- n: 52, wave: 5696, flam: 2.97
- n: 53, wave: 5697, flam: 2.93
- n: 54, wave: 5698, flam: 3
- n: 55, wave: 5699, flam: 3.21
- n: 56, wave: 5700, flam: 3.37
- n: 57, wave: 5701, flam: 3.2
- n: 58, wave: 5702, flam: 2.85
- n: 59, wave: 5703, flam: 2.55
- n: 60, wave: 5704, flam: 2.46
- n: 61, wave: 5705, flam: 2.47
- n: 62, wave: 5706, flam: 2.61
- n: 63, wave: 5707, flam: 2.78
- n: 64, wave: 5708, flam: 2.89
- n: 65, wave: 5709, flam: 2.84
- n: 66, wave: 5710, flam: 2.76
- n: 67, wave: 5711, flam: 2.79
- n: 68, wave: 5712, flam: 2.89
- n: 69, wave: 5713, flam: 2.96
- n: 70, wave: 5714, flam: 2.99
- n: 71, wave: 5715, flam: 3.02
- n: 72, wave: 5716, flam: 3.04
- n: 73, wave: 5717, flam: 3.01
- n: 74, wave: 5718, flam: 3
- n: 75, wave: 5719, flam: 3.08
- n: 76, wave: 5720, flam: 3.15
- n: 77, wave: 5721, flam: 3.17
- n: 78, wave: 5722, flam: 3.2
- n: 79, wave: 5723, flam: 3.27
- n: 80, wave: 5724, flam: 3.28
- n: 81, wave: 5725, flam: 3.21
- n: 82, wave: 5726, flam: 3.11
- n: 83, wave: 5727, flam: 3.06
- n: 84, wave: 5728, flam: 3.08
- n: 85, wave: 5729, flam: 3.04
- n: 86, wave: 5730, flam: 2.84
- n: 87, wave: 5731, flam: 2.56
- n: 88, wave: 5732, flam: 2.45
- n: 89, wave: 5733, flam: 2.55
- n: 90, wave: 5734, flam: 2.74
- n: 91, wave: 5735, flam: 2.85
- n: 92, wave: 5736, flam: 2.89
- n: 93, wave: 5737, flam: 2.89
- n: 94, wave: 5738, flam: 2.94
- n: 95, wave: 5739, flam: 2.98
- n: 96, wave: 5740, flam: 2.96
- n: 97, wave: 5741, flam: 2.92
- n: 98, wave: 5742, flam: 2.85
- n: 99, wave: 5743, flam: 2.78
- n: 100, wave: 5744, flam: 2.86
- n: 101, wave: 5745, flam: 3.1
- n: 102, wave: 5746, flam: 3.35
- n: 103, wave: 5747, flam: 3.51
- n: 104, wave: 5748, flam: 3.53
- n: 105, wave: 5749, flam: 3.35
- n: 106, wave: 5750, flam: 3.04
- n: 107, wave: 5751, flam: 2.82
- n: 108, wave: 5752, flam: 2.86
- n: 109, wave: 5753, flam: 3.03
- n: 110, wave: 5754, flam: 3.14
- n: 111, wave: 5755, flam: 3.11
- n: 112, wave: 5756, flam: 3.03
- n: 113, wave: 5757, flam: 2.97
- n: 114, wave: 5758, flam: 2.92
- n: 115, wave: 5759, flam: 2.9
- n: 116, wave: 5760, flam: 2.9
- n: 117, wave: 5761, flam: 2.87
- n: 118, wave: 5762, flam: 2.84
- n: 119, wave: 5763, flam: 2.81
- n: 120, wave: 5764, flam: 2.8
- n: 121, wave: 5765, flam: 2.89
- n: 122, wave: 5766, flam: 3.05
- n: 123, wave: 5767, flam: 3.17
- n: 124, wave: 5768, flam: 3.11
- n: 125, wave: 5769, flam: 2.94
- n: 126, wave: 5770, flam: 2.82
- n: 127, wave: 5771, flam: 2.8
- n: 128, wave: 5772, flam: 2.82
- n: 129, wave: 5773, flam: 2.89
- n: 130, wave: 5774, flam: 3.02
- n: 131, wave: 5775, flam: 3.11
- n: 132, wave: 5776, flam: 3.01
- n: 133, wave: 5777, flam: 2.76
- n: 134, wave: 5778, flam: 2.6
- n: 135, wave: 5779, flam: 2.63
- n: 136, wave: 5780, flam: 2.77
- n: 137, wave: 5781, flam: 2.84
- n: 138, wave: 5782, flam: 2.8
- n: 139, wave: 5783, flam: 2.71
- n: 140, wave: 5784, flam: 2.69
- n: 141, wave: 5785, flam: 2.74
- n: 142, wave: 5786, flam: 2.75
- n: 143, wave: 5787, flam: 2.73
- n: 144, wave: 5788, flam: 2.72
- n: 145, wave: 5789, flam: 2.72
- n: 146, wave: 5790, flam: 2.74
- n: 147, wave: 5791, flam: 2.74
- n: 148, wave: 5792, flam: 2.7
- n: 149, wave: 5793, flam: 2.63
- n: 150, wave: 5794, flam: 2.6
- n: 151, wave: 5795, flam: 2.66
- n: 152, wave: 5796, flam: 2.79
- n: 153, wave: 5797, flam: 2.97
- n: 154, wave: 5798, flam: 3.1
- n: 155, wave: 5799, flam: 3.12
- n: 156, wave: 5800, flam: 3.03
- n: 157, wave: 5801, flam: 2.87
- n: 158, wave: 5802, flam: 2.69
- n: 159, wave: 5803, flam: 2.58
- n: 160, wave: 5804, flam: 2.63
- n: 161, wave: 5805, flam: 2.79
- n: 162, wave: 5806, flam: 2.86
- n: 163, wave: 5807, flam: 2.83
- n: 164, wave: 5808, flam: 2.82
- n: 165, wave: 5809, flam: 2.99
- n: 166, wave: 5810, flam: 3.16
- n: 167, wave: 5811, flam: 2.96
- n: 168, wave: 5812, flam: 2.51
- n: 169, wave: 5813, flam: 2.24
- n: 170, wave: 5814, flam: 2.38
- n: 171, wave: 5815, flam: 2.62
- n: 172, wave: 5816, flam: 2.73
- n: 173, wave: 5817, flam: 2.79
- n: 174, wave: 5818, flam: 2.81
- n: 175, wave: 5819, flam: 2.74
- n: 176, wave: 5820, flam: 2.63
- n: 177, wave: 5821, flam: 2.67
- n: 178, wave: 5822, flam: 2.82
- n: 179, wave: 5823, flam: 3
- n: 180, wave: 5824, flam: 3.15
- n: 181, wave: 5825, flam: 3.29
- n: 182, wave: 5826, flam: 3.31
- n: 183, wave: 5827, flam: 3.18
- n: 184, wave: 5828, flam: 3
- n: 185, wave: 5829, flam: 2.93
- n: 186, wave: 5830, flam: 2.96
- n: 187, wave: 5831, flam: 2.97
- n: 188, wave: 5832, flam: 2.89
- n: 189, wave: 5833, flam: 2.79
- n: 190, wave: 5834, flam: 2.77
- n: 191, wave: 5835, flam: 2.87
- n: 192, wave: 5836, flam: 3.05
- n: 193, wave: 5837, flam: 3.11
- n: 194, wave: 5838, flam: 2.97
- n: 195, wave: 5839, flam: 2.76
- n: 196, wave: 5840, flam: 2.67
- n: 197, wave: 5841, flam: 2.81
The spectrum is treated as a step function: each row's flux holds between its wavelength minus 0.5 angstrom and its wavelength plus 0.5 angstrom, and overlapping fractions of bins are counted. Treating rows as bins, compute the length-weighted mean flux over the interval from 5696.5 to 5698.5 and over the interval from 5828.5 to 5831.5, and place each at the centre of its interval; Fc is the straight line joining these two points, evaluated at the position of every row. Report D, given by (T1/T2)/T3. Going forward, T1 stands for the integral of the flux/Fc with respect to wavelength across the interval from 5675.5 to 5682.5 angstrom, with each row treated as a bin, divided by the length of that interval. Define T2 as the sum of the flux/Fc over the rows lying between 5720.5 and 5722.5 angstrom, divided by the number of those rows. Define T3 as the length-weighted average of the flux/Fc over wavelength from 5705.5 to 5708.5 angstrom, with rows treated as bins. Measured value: 0.99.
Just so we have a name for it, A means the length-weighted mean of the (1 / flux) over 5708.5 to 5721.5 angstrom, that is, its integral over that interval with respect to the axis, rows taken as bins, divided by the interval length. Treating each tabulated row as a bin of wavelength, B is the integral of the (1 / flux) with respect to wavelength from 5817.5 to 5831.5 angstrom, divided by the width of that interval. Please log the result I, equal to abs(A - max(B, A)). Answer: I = 0.0028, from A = 0.336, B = 0.34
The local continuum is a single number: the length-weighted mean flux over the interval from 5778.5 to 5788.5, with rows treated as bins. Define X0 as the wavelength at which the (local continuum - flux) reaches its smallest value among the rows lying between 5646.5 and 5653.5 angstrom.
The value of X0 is 5653 angstrom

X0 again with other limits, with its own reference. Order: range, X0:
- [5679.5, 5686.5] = 5681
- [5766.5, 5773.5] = 5767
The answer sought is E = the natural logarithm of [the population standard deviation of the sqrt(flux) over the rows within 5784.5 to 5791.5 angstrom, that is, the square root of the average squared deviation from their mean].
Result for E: -5.8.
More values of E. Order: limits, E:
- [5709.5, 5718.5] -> -3.6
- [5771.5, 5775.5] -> -3.4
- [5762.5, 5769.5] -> -3.2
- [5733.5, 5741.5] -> -3.9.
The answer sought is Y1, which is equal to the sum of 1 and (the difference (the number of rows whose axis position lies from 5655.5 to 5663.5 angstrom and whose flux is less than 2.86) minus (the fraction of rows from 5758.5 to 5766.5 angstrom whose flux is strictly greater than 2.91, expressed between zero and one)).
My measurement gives 8.9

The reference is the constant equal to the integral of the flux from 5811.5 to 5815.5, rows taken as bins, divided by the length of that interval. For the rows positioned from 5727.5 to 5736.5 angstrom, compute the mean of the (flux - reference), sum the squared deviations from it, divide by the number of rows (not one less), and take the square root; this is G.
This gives 0.21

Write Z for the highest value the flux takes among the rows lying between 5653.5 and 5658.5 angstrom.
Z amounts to 2.97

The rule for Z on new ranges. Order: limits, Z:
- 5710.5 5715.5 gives 3.02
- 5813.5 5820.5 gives 2.81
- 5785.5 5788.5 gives 2.75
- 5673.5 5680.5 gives 3.17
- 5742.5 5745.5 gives 3.1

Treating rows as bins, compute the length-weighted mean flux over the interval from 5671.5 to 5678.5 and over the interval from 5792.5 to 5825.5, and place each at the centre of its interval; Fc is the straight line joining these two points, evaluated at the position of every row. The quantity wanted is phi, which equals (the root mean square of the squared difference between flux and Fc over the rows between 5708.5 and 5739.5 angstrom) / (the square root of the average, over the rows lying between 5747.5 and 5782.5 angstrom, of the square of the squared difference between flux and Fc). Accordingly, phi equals 0.8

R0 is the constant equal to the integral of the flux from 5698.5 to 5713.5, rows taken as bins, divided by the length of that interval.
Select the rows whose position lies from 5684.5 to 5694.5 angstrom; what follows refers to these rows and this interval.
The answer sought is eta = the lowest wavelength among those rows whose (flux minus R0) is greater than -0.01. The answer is 5685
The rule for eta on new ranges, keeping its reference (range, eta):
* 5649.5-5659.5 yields 5653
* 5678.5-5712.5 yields 5679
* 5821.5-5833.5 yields 5823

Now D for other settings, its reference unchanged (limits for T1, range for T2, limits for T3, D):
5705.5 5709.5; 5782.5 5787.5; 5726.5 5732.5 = 1.06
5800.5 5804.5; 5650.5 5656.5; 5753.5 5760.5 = 0.94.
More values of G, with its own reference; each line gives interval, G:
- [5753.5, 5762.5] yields 0.10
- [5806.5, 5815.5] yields 0.29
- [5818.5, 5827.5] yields 0.25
